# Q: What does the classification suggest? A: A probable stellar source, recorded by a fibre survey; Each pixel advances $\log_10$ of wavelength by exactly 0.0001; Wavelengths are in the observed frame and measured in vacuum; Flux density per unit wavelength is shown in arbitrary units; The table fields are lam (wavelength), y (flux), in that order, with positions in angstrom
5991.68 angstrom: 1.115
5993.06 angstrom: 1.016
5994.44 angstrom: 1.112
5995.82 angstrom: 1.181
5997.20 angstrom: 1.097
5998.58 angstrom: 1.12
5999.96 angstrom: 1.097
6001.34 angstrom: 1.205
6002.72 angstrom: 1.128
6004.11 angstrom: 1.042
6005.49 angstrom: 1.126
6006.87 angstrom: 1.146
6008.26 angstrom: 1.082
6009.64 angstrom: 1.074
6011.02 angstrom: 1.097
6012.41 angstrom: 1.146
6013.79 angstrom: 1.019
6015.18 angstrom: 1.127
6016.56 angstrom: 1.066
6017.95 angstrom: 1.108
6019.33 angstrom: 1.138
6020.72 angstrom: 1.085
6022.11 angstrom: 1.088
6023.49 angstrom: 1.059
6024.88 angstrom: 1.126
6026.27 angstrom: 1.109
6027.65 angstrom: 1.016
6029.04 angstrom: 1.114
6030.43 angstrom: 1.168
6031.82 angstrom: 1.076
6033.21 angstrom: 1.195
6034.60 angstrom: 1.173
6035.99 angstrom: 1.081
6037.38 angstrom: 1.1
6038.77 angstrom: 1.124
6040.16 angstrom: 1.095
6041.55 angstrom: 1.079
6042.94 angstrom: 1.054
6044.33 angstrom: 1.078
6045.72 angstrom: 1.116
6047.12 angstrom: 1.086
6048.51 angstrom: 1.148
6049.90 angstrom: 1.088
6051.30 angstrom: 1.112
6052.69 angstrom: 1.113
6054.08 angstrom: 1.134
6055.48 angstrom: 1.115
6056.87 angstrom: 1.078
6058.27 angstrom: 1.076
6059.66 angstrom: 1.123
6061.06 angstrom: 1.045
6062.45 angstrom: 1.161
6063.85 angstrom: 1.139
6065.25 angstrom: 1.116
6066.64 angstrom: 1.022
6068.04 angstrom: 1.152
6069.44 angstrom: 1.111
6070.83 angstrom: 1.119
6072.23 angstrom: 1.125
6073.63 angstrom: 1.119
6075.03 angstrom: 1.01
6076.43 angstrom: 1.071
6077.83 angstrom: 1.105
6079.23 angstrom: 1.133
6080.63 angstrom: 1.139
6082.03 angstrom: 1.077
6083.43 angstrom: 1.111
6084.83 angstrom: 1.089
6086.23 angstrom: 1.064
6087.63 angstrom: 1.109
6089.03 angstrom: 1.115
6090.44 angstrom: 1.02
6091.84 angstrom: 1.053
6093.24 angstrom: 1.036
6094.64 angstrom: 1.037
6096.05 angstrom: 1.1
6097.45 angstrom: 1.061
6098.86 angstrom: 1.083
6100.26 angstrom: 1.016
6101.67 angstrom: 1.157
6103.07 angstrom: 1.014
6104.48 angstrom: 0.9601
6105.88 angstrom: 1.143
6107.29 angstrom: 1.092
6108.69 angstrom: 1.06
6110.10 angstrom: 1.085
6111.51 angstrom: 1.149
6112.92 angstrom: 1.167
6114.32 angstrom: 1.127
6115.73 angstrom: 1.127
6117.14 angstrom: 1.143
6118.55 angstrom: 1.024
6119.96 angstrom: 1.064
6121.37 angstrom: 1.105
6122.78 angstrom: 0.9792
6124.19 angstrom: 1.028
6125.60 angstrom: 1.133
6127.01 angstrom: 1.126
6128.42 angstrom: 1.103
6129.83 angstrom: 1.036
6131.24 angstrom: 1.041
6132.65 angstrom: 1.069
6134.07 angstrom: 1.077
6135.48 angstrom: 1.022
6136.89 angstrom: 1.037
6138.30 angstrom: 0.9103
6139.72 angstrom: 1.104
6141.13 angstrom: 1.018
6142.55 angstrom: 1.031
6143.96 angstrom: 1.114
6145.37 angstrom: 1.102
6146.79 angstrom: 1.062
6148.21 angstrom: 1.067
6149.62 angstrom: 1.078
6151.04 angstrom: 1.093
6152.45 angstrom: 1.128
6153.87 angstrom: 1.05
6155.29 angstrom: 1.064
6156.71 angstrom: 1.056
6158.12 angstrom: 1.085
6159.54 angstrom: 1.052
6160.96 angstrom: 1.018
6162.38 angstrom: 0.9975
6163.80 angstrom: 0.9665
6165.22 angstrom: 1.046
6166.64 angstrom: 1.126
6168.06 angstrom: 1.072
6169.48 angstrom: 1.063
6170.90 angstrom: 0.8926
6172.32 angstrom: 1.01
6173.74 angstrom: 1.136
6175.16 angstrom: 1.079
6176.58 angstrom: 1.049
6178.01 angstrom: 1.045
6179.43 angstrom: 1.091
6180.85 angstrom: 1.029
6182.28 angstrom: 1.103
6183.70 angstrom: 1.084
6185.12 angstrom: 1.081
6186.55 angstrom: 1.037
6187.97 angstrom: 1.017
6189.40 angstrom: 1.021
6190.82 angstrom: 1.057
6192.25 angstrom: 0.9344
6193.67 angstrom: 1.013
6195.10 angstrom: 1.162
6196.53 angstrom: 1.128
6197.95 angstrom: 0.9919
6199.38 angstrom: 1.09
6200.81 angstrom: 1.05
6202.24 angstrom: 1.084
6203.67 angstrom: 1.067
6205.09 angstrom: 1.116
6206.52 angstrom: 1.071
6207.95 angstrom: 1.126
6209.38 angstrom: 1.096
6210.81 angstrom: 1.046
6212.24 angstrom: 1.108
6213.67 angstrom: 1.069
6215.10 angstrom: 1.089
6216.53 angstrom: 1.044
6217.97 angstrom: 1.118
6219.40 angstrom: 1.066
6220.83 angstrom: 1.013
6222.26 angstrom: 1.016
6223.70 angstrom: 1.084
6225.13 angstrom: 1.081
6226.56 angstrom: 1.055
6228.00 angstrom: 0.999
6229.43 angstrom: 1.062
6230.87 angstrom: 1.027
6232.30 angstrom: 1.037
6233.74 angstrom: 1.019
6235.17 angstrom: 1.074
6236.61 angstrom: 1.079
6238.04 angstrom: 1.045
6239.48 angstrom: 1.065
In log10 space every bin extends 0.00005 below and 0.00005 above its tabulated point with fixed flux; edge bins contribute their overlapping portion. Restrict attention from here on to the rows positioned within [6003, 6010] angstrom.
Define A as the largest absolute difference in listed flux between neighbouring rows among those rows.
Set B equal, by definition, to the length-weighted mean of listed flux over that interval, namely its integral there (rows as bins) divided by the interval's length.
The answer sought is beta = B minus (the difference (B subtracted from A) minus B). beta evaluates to 3.20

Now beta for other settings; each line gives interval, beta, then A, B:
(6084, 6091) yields 3.15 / 0.095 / 1.08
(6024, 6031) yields 3.21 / 0.098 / 1.10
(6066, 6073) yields 3.19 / 0.130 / 1.11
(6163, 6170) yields 3.08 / 0.080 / 1.05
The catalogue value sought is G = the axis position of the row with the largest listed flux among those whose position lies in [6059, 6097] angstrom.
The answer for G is 6062.45 angstrom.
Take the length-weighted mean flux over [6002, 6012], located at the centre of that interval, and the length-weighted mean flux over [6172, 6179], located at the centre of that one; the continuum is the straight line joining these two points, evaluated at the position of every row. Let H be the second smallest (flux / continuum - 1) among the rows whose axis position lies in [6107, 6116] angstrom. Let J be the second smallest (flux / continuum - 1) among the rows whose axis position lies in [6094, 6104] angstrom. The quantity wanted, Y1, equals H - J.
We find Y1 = 0.066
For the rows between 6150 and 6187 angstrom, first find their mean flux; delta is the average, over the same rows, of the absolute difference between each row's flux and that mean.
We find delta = 0.0368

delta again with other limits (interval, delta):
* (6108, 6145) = 0.0477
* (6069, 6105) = 0.0400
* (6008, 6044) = 0.0330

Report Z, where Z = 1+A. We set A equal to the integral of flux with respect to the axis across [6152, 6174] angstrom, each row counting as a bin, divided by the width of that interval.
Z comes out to 2.04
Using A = 1.04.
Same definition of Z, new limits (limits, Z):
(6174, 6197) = 2.06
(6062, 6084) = 2.11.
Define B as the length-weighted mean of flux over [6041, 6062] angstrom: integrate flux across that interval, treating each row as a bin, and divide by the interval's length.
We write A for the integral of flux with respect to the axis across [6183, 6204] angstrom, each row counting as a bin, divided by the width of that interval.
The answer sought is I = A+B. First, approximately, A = 1.05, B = 1.10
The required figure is 2.15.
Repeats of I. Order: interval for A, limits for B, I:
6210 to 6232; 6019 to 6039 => 2.17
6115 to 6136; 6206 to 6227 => 2.14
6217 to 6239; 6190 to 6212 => 2.12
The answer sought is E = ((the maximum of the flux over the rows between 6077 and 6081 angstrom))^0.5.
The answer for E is 1.067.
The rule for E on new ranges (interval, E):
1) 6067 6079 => 1.073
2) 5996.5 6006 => 1.098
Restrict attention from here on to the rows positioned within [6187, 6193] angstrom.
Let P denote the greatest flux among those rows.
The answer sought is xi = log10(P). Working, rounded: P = 1.057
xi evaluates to 0.024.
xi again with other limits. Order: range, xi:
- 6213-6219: 0.048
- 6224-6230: 0.034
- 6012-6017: 0.059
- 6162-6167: 0.052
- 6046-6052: 0.060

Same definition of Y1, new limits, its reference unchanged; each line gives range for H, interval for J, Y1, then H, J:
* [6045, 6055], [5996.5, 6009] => 0.013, -0.004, -0.02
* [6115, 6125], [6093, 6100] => -0.008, -0.051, -0.04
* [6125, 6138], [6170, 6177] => 0.017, -0.038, -0.05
